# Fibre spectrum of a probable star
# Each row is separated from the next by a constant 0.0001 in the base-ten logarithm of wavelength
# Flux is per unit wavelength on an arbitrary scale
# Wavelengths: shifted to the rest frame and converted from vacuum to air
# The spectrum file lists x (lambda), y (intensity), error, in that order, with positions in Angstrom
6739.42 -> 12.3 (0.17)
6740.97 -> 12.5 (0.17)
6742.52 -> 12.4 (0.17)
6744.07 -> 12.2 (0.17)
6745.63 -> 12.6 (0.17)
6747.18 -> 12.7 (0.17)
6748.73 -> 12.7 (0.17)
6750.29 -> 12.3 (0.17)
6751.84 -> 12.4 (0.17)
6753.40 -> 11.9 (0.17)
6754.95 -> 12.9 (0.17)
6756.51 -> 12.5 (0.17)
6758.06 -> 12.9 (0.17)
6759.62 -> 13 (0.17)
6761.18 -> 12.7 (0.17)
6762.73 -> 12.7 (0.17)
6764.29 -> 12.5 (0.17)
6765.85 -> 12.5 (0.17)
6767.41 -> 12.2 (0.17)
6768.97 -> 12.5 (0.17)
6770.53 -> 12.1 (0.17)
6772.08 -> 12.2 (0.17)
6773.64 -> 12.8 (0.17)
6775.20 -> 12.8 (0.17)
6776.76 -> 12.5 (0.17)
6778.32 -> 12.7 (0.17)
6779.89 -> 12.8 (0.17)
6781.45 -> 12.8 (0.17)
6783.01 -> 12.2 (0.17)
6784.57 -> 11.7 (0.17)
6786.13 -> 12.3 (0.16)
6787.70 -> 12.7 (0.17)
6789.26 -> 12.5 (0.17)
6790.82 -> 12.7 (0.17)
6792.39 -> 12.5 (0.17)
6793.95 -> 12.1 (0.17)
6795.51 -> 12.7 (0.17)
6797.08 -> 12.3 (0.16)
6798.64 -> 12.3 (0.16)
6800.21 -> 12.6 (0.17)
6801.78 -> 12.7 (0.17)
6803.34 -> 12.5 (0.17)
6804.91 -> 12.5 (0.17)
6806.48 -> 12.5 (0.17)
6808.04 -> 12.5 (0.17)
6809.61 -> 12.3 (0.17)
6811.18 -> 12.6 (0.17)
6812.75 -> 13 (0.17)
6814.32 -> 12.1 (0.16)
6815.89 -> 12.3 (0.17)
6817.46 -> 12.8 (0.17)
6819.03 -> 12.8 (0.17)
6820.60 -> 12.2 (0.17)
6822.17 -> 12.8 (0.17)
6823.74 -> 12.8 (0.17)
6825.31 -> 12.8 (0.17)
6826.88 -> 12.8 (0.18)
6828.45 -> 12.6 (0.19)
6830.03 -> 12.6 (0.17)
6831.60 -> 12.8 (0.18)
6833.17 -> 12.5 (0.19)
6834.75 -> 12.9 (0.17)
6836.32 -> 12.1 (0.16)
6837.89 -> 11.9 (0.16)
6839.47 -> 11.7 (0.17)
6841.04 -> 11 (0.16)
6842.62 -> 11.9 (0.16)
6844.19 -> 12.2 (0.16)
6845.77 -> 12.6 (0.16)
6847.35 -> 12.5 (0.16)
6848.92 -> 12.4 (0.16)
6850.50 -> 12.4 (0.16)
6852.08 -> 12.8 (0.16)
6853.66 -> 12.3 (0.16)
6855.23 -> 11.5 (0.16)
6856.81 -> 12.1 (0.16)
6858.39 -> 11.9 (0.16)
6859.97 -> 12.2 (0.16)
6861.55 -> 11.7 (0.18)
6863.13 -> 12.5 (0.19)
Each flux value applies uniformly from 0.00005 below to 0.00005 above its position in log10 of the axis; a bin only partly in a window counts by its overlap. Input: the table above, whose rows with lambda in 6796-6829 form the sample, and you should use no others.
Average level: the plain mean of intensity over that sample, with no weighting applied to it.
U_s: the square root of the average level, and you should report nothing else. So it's 3.54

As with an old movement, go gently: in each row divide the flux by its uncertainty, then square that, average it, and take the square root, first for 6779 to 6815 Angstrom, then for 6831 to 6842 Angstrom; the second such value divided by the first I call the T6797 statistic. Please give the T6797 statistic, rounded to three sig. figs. 0.965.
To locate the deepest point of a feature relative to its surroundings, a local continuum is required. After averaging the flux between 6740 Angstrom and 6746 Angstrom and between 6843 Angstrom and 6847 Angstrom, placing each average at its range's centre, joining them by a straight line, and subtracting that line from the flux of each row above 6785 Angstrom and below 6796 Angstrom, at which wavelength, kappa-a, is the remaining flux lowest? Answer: 6793.95 Angstrom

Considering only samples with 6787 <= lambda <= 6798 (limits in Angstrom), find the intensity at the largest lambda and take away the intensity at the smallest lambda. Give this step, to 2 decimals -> -0.40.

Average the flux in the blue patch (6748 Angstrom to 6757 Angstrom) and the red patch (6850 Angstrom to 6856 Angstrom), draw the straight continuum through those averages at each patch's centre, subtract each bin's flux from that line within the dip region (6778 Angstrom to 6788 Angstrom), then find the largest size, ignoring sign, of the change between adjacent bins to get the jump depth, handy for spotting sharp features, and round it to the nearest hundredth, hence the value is 0.60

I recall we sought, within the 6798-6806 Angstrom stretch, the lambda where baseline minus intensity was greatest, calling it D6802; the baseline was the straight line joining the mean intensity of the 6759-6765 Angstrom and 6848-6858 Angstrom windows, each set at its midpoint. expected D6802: 6798.64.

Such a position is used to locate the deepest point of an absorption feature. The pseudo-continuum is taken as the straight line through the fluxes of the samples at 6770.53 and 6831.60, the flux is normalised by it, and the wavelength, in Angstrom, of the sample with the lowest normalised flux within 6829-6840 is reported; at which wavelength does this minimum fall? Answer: 6839.47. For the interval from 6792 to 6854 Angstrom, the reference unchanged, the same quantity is 6841.04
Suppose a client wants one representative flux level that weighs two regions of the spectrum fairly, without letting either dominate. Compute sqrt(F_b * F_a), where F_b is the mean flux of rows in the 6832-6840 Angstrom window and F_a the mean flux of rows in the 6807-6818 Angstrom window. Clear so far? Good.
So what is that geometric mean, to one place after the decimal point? 12.4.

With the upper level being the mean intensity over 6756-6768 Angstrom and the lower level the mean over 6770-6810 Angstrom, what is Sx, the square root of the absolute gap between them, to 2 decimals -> 0.39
